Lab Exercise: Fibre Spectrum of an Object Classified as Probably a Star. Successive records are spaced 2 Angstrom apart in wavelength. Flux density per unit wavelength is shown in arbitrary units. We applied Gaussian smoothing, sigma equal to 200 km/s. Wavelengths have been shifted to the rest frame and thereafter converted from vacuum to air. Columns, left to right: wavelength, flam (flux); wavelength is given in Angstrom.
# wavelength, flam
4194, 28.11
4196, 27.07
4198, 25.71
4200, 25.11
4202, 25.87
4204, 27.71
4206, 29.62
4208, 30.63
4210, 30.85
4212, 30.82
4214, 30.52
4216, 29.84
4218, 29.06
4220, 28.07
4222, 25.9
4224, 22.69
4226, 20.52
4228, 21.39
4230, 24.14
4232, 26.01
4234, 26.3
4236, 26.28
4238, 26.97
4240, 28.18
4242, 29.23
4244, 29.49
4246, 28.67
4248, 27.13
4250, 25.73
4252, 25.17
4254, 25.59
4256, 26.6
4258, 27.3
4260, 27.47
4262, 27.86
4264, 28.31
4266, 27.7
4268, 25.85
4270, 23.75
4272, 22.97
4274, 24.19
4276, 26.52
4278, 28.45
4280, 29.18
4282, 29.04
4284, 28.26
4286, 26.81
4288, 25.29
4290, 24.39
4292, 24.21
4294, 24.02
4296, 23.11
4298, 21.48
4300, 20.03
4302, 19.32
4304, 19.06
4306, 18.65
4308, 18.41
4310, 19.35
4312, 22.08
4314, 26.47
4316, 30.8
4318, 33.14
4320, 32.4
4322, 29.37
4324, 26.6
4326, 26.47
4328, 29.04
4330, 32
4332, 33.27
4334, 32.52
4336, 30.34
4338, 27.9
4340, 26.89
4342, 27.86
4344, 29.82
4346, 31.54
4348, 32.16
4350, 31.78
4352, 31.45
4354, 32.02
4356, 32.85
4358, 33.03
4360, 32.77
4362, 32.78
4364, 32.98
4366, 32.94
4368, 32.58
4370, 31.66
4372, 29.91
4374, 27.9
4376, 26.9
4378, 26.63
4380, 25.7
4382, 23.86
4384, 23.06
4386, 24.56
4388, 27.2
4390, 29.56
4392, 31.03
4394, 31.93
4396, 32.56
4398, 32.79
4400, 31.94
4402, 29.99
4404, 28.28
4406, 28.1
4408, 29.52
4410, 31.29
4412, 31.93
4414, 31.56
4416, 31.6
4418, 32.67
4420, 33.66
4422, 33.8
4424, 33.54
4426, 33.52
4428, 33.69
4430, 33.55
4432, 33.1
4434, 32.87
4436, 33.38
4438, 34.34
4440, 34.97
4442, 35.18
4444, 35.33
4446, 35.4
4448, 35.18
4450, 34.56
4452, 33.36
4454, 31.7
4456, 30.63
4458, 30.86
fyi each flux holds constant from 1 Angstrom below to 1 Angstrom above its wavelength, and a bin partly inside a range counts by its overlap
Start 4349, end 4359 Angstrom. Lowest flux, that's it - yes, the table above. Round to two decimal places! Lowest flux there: 31.45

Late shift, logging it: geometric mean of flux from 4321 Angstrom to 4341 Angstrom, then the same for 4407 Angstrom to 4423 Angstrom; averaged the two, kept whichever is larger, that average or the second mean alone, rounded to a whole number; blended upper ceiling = 32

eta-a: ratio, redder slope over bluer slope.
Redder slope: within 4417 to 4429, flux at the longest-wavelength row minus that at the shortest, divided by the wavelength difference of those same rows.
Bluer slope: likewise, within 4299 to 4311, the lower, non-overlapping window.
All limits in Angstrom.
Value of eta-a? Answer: -1.5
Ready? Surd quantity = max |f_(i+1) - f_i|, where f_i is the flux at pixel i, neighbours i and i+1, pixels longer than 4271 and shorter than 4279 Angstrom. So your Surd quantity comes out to 2.3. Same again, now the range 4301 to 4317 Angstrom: 4.4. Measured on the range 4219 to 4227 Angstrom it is 3.2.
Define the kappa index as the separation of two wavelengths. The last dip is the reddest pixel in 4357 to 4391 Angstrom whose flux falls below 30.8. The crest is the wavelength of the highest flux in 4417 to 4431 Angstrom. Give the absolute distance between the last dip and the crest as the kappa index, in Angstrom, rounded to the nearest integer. 32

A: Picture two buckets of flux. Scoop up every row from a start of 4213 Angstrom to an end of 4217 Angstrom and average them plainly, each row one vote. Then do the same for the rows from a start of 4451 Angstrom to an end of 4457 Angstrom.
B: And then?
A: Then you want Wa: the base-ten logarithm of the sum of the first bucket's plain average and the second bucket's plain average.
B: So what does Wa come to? 1.79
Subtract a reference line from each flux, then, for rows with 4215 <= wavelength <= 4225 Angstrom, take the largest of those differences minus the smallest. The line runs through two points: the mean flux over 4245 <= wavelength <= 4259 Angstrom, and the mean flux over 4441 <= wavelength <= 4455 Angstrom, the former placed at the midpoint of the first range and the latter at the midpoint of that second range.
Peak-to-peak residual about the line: 7.5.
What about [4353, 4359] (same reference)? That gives 0.9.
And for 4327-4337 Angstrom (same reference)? 4.1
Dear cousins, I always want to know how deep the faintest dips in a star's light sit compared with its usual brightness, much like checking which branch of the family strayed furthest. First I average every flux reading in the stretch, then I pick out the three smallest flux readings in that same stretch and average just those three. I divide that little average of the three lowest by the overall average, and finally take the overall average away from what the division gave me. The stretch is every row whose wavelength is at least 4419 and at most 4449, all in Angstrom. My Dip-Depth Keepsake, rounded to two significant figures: -33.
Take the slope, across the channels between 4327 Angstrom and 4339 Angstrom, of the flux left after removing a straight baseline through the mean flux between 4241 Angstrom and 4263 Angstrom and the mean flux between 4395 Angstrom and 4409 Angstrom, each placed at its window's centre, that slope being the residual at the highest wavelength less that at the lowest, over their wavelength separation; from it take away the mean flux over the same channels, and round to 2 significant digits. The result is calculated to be -31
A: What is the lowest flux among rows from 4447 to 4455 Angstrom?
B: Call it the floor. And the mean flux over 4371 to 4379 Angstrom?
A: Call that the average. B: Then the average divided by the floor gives 0.88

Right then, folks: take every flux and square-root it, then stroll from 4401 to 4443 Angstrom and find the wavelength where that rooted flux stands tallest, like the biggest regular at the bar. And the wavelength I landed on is 4442 Angstrom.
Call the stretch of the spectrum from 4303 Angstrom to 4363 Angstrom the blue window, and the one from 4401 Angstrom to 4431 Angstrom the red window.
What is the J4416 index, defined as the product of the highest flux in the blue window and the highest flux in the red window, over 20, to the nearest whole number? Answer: 56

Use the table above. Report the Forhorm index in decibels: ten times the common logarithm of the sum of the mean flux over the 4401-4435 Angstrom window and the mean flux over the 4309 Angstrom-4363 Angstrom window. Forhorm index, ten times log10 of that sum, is 17.9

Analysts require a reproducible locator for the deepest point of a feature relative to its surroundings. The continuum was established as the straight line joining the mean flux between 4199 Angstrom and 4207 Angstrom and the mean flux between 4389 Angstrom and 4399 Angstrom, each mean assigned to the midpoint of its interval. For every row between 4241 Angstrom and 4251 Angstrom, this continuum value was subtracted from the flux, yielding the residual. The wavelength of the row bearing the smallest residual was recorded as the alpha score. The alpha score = 4250 Angstrom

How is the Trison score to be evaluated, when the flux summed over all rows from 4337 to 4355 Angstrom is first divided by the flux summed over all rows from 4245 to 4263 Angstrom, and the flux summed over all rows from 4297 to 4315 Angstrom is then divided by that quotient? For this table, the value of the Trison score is 164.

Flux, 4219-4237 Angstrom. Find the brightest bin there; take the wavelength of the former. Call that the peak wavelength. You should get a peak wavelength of 4220 Angstrom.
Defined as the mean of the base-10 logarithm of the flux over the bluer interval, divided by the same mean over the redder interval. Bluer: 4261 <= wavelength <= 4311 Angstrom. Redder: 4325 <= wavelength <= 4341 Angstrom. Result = 0.937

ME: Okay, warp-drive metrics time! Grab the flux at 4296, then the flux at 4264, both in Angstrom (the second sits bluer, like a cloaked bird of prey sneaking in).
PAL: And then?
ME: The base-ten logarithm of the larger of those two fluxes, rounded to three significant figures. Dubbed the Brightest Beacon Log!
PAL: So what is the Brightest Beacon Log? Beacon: 1.45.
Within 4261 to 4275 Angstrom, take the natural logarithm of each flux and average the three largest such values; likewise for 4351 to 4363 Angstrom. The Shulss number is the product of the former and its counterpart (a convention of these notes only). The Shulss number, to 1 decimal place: 11.6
